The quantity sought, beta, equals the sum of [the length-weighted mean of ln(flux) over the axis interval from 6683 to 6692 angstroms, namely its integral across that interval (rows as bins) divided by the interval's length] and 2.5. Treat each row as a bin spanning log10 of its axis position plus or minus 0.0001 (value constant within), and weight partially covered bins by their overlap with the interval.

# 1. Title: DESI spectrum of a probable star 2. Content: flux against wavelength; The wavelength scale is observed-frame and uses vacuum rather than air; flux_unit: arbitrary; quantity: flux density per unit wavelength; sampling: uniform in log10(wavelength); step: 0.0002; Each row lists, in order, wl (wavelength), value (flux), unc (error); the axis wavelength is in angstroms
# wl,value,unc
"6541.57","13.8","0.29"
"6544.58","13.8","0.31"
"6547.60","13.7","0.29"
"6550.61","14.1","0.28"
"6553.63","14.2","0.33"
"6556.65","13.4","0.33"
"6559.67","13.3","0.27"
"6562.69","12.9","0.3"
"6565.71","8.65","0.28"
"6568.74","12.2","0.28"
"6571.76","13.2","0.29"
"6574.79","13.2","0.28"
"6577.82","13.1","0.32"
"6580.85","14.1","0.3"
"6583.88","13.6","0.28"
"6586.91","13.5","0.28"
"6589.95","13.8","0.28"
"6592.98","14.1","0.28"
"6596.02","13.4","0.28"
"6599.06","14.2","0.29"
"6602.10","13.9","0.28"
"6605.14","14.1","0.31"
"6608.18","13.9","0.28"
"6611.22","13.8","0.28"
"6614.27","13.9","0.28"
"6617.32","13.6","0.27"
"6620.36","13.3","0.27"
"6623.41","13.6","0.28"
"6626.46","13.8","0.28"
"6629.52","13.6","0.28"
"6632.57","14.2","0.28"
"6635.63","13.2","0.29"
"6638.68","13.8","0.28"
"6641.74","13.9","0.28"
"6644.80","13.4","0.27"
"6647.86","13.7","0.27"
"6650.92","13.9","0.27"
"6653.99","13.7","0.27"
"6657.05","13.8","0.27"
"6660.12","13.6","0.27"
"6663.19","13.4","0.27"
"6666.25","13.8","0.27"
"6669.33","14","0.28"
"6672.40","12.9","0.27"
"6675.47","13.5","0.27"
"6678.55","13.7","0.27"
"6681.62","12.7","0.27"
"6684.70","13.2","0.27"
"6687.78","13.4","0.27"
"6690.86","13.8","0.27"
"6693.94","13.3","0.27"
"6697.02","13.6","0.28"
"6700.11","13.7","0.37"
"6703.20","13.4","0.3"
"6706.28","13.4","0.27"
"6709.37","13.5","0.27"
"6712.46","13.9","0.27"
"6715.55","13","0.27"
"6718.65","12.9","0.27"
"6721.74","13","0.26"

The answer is 5.10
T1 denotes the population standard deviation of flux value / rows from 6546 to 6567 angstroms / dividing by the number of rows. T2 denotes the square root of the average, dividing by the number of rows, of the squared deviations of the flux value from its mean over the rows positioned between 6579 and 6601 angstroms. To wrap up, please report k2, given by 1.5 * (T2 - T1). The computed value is -2.2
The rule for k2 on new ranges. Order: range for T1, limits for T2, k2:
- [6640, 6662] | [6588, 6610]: 0.1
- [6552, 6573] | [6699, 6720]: -2.0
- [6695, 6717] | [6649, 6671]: -0.1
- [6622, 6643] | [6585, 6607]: 0.0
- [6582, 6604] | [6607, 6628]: -0.1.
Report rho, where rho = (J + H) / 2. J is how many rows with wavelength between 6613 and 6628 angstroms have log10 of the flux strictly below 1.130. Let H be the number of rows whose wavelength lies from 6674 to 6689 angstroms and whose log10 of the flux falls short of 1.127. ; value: 1.5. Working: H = 2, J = 1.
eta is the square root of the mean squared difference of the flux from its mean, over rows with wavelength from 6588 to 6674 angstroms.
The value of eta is 0.300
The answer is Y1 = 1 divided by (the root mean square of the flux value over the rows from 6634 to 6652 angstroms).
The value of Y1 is 0.0732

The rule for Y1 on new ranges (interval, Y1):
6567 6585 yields 0.0755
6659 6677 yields 0.0739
